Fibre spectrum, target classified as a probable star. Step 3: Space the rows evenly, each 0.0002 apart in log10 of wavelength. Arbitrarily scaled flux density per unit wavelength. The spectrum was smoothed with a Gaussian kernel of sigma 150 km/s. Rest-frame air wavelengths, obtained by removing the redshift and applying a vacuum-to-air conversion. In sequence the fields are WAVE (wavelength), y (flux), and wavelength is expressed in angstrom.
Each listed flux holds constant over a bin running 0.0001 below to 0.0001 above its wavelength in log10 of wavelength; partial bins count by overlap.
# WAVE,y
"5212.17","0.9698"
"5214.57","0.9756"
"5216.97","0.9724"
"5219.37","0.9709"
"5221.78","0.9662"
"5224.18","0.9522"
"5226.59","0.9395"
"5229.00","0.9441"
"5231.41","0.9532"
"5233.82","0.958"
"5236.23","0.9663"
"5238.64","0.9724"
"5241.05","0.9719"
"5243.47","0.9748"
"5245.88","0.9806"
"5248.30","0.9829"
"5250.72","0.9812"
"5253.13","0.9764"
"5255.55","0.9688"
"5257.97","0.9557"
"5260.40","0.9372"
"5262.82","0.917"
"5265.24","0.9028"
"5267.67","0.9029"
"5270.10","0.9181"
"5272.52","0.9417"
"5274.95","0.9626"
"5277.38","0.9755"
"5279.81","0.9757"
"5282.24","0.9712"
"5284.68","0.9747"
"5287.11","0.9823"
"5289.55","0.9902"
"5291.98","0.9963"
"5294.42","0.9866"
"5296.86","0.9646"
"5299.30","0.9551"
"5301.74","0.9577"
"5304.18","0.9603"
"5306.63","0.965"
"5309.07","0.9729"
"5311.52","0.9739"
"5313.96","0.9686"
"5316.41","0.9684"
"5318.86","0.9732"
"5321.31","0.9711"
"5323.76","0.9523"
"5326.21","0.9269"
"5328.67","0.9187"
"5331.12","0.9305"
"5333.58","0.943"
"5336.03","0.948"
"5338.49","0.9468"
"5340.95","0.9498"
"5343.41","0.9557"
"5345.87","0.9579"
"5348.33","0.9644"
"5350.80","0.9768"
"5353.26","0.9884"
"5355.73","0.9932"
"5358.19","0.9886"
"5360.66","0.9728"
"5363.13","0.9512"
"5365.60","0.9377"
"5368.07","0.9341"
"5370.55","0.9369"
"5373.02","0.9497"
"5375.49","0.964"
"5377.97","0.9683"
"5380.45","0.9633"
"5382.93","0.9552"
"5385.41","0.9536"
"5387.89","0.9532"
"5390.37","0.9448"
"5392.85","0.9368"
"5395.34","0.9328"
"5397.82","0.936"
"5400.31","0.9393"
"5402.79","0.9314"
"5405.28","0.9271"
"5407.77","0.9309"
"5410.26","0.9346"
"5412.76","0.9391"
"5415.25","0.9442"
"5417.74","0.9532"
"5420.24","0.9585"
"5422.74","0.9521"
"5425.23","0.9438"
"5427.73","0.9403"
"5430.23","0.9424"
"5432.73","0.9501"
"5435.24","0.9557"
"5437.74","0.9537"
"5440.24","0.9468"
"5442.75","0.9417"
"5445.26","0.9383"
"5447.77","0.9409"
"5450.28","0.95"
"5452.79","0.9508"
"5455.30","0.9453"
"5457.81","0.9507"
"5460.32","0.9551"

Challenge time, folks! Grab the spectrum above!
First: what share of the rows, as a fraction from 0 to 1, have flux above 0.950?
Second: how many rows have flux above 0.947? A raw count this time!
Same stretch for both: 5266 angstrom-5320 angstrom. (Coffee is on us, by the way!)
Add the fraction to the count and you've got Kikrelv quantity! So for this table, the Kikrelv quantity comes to 20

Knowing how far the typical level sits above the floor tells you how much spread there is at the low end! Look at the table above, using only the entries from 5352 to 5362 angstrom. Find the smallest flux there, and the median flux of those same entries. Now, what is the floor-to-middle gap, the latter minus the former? 0.016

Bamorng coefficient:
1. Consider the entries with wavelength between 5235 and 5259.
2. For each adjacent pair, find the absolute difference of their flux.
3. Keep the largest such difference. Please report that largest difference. 0.0131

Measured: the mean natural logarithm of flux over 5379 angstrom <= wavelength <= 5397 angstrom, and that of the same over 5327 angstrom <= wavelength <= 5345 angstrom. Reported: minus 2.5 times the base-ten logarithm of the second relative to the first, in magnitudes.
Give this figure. -0.14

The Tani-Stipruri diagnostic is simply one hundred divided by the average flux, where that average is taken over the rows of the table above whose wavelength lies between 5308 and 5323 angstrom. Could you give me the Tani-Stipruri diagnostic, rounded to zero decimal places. 103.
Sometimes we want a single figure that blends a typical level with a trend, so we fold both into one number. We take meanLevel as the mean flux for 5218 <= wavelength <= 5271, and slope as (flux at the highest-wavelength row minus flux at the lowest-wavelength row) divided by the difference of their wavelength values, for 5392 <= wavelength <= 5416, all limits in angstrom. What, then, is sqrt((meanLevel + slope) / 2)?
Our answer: 0.6909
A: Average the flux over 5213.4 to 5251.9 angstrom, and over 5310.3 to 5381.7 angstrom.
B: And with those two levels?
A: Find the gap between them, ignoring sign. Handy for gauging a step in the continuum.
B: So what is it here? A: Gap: 0.009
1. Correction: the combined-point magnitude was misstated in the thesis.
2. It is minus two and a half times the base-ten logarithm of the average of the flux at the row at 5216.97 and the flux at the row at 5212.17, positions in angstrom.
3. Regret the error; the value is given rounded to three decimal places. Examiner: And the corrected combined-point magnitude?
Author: 0.032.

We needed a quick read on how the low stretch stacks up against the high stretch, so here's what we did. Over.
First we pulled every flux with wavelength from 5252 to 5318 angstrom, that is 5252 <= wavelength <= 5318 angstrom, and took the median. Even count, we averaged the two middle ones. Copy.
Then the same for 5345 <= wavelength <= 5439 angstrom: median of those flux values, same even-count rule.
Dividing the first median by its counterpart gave 1.02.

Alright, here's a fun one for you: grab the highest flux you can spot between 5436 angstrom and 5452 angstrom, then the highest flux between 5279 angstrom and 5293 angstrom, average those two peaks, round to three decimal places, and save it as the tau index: 0.975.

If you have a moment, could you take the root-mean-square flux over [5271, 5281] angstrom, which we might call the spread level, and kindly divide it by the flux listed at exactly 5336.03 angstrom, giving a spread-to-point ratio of 1.02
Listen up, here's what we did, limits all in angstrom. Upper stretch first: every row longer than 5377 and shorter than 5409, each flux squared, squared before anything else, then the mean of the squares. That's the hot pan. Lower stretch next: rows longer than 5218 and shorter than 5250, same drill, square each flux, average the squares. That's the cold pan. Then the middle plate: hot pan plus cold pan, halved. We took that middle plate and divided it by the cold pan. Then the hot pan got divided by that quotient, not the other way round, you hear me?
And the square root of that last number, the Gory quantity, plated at 0.9540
